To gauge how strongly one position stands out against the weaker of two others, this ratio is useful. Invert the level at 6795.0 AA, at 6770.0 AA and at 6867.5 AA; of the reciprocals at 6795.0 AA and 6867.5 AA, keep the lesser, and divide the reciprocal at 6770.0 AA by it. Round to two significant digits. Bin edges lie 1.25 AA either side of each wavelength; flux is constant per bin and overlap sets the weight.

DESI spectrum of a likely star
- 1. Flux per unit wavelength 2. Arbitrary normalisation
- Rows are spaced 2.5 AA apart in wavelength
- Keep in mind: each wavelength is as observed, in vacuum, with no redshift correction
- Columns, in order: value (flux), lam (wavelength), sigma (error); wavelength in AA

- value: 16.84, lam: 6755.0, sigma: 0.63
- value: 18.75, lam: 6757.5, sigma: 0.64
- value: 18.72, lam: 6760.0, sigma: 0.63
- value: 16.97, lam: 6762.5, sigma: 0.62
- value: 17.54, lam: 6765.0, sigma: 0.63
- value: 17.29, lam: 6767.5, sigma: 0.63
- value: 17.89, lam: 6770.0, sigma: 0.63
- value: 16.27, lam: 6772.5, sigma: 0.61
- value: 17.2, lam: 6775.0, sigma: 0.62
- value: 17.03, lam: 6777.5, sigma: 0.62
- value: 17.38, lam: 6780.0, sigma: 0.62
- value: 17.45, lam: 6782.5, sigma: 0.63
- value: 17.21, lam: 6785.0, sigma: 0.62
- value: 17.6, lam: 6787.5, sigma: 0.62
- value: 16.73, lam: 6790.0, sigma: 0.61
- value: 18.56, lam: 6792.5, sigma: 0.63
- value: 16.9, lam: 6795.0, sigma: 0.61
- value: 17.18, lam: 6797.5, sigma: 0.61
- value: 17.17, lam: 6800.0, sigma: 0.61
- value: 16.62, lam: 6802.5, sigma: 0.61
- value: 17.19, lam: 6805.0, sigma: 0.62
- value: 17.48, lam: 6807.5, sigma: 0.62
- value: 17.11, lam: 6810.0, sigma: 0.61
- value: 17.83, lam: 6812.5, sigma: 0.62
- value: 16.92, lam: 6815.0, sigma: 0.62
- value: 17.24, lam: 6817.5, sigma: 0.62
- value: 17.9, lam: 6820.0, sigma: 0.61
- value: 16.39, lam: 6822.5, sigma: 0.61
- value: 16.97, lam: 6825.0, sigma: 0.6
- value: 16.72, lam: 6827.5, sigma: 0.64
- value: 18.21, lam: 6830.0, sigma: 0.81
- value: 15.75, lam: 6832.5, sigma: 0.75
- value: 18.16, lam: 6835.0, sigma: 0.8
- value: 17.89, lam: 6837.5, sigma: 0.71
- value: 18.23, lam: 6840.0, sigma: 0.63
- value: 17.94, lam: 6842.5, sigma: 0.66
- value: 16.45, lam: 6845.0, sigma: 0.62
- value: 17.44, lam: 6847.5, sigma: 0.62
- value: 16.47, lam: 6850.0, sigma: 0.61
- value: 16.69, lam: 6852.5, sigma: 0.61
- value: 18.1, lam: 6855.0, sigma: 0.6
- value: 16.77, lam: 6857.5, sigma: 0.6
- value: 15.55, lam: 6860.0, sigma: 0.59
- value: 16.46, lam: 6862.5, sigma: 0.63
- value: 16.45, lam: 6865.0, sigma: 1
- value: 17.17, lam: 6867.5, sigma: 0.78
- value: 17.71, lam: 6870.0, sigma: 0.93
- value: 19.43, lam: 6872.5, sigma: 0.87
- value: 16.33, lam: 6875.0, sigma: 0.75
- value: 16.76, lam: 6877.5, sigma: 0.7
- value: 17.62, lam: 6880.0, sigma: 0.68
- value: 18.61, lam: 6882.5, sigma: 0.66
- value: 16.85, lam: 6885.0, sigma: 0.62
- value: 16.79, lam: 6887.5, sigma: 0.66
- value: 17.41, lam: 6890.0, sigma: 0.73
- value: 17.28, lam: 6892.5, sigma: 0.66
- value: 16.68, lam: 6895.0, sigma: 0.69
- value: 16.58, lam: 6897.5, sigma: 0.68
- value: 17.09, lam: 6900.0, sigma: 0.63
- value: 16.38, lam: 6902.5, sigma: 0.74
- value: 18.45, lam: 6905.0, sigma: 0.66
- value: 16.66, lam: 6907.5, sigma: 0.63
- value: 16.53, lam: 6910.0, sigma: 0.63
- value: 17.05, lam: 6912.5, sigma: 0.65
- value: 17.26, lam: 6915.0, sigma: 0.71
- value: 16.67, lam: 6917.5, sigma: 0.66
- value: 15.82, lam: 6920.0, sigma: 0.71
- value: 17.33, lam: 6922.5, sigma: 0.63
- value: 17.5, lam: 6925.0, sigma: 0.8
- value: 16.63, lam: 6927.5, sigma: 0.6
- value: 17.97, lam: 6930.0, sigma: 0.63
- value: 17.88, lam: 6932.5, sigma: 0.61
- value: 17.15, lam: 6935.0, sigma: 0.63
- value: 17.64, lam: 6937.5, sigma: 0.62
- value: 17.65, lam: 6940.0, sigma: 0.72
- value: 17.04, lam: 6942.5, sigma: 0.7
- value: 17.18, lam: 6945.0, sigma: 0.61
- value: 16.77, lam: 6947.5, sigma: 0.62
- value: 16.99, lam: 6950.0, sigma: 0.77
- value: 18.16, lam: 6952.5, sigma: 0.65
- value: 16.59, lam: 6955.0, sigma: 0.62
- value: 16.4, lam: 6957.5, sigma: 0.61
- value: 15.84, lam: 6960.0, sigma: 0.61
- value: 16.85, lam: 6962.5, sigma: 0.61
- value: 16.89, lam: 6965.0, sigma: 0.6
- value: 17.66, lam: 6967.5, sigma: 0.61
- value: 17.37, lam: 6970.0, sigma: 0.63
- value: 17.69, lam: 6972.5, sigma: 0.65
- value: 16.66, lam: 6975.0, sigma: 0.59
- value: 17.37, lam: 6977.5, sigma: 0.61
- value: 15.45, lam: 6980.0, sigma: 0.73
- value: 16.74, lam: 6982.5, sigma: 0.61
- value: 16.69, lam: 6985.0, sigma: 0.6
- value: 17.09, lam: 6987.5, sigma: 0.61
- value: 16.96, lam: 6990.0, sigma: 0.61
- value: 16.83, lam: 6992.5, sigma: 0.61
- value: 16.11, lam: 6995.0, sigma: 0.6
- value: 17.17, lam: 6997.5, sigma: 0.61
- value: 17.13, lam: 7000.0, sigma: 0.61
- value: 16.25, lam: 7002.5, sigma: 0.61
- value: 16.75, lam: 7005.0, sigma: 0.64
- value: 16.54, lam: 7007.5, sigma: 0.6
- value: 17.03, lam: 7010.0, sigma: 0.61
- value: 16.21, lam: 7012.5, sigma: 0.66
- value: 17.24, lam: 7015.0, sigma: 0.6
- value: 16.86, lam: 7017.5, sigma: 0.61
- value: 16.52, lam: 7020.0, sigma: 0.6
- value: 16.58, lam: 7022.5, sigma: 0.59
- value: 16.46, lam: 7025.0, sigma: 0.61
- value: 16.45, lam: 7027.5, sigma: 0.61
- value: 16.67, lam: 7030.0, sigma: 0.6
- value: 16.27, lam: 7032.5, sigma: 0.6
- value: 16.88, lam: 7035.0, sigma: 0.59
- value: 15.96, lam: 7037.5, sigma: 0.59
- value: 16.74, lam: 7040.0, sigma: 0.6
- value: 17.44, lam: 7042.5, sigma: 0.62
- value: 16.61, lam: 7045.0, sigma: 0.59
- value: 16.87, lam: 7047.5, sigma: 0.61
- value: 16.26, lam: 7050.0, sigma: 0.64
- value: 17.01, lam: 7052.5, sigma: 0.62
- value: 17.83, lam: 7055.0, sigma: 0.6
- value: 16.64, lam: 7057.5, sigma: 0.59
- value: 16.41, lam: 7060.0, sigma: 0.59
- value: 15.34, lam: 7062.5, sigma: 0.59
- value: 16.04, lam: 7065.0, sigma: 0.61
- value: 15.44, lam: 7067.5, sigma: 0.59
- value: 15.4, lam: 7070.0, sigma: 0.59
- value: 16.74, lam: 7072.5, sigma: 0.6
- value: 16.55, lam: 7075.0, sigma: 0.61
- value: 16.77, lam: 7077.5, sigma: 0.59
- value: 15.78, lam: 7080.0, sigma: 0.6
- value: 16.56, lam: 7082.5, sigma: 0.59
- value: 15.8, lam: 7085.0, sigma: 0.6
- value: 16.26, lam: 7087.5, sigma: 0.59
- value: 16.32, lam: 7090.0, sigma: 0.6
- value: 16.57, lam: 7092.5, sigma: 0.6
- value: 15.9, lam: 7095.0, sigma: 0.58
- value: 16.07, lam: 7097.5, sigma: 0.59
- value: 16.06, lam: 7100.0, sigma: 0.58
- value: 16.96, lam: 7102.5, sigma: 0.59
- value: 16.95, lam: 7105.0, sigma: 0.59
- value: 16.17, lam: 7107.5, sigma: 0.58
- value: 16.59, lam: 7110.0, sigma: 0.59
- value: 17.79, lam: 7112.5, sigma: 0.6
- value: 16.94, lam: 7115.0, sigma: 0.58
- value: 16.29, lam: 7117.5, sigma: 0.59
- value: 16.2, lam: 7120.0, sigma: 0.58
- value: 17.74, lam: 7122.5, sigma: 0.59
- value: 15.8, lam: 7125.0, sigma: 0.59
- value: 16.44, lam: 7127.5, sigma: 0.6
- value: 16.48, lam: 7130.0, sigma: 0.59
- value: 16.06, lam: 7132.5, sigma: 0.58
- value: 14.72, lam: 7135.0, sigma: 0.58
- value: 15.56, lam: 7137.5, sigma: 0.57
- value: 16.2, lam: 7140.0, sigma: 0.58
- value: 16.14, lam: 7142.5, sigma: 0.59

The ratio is 0.96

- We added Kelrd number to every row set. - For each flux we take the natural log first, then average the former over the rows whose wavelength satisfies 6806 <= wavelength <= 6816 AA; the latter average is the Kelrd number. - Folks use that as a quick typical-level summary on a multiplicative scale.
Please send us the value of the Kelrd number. 2.85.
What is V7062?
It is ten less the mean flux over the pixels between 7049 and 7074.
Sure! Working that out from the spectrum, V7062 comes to -6.3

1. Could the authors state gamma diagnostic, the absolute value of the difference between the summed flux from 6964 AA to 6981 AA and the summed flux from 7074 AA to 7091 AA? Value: 5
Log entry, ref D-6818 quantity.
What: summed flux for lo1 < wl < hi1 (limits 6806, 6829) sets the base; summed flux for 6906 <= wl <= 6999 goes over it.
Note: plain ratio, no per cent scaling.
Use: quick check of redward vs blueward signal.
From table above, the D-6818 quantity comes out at 4.1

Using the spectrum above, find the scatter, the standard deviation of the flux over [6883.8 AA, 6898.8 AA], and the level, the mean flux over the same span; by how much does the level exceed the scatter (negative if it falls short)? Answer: 16.6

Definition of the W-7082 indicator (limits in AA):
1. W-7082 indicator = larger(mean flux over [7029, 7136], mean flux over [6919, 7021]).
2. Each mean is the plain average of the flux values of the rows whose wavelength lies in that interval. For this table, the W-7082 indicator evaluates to 16.9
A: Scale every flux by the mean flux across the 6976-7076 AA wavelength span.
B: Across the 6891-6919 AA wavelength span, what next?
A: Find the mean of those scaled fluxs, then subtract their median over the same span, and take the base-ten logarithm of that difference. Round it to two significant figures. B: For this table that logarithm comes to -1.8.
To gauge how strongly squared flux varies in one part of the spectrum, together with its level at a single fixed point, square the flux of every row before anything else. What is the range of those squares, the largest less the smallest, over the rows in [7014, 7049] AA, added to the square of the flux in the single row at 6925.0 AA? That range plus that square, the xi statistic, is 356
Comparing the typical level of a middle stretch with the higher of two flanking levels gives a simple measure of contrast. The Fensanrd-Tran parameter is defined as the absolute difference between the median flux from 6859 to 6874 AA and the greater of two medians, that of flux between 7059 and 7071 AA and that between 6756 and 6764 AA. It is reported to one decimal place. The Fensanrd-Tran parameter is 1.9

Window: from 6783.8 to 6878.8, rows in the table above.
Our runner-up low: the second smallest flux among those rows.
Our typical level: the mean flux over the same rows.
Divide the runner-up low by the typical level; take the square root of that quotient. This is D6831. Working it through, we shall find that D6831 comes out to 0.957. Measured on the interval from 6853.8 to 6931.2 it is 0.962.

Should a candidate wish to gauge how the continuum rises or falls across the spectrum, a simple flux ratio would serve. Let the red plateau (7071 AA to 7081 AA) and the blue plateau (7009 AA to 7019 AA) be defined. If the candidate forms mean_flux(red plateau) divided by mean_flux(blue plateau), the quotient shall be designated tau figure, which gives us 0.98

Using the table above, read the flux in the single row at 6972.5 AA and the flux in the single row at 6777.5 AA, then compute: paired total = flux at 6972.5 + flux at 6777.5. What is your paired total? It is 34.7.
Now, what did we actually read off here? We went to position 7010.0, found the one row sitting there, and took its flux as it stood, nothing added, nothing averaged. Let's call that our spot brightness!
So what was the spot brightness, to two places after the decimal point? 17.03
